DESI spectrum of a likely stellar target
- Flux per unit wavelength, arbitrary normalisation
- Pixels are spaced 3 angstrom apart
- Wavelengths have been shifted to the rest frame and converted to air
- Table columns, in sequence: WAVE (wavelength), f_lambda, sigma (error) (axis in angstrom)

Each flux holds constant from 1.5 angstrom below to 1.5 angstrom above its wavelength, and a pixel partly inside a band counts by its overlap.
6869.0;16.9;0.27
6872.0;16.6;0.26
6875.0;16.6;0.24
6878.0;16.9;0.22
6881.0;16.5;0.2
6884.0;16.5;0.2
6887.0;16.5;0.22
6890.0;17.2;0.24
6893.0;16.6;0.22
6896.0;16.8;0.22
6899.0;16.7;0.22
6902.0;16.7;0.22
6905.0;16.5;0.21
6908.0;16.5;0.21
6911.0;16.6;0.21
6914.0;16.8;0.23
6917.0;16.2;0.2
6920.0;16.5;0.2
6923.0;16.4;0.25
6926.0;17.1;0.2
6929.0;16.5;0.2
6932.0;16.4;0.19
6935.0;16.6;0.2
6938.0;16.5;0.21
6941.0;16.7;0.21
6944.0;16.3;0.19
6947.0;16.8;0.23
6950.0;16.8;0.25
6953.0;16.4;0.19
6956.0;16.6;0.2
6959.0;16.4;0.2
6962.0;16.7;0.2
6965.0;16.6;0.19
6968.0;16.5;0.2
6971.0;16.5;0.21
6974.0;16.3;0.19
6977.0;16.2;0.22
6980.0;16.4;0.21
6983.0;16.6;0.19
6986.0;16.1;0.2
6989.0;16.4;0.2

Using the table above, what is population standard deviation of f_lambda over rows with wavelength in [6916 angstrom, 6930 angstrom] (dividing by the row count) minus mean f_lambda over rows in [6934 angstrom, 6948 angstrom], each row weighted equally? -16.3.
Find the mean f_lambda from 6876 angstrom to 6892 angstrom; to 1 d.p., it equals 16.7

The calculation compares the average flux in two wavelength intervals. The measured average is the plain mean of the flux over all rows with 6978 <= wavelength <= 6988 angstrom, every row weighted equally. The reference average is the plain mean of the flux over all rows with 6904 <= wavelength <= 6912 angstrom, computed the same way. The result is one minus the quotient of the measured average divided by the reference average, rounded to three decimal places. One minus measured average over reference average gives 0.010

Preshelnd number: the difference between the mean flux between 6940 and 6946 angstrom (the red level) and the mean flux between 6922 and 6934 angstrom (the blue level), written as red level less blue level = -0.100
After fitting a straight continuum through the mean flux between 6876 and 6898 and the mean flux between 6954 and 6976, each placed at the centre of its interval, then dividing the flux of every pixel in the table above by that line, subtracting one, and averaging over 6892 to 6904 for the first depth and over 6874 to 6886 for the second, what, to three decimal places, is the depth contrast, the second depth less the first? -0.007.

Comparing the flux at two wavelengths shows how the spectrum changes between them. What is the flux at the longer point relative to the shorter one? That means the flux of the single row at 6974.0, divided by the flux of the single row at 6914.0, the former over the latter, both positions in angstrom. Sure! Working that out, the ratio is 0.97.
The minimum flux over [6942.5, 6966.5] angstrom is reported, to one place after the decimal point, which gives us 16.3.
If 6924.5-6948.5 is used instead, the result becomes 16.3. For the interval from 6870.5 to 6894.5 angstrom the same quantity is 16.5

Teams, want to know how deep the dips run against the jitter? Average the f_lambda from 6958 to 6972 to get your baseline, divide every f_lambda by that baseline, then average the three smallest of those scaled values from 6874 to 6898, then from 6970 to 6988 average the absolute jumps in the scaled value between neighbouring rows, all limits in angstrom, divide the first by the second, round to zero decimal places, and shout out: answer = 69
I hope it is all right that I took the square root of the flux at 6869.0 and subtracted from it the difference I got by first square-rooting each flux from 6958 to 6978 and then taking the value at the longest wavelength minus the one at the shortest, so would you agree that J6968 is 4.14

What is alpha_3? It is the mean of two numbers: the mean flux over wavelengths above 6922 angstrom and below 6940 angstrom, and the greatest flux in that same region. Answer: 16.8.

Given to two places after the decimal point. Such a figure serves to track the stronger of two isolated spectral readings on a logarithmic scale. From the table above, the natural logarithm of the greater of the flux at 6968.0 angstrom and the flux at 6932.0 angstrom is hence 2.80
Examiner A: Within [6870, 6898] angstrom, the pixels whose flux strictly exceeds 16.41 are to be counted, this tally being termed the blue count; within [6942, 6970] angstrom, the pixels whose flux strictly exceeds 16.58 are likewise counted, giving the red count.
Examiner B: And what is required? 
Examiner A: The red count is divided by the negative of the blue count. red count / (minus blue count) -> -0.56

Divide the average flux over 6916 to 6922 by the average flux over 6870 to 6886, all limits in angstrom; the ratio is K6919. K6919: 0.98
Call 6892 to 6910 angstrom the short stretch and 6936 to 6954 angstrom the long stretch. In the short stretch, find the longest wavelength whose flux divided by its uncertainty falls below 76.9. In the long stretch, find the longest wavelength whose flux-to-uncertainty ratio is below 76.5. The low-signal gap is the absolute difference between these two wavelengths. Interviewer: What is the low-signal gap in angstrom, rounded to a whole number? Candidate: 48 angstrom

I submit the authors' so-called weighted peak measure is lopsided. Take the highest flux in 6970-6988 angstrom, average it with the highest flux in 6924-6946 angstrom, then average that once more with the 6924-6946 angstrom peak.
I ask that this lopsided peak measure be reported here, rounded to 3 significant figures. 17.0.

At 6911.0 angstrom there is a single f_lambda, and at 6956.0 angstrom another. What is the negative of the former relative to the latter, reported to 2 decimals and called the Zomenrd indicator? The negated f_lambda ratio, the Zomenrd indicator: -1.00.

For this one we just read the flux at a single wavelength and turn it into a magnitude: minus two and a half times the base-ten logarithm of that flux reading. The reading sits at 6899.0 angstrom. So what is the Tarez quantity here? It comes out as -3.057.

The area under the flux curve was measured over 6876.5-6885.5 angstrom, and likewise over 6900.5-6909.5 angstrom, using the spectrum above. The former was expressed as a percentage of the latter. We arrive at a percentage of 100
